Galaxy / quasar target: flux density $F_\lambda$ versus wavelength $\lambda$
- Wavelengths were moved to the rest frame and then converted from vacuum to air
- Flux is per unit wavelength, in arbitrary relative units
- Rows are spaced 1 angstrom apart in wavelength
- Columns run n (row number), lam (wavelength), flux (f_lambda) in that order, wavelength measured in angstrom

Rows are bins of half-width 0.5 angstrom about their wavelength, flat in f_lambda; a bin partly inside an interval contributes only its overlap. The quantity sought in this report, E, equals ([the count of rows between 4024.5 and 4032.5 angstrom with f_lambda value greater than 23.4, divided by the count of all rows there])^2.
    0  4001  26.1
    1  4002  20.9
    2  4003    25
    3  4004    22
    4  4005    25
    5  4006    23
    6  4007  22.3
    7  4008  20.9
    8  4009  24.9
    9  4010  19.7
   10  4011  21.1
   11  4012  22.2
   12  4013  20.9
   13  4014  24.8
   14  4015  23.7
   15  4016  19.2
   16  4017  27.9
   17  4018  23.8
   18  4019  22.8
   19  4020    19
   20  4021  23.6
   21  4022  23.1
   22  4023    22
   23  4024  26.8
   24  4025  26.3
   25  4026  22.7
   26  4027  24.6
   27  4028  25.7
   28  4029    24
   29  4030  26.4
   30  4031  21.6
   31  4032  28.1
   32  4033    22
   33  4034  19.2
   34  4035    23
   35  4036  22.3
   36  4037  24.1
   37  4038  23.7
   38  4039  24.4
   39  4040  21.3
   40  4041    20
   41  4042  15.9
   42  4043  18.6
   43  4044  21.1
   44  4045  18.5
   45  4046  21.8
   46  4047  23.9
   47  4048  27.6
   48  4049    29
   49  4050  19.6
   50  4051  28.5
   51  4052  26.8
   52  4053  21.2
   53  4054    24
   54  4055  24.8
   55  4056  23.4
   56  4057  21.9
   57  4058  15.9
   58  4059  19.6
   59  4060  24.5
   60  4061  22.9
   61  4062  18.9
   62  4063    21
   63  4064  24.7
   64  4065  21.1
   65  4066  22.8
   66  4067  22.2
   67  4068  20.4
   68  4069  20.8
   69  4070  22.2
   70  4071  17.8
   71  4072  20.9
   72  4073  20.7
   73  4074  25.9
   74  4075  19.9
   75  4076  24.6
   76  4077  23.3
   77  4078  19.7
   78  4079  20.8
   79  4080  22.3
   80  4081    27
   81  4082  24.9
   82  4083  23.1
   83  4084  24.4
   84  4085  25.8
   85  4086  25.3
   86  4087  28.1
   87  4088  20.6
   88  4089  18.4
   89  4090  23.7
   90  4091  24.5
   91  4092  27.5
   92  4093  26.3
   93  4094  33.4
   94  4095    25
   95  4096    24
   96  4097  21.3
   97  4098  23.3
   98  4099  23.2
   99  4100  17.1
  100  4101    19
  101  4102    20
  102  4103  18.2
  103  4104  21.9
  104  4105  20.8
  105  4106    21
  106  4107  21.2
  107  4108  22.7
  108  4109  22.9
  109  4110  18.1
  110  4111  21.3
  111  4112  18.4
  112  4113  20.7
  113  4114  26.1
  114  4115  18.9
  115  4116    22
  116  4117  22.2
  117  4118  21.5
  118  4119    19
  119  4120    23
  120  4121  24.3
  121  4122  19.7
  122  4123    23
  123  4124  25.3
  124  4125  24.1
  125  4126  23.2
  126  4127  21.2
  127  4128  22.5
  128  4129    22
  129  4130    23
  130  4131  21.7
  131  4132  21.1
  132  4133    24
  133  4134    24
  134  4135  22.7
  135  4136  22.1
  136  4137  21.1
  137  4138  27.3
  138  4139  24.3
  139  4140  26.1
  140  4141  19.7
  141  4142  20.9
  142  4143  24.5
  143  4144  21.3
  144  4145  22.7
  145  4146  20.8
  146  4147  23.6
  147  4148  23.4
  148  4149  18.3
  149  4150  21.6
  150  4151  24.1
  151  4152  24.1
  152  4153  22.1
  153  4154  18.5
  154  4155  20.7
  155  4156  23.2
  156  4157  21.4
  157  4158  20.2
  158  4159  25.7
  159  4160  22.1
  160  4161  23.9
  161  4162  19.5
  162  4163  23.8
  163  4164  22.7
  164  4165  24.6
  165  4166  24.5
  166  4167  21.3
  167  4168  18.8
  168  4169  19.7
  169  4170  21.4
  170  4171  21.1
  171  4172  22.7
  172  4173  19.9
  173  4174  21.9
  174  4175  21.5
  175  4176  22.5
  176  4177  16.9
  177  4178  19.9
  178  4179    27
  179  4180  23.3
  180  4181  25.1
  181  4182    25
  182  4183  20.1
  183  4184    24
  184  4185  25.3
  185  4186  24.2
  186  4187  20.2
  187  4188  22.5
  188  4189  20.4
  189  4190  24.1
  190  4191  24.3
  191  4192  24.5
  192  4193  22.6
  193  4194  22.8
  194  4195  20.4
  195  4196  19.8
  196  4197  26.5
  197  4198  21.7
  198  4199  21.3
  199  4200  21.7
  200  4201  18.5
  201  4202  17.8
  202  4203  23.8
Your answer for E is 0.56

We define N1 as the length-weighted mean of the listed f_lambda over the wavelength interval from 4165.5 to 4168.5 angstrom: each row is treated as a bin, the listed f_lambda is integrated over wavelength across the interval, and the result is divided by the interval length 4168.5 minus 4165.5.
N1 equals 21.5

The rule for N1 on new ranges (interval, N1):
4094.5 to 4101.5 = 21.8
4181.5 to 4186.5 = 23.7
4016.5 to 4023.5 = 23.2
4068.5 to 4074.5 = 21.4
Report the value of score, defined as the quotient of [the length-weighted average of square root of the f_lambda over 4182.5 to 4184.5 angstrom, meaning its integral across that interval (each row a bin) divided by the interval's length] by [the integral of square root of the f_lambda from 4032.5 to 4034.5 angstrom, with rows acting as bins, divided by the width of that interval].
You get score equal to 1.03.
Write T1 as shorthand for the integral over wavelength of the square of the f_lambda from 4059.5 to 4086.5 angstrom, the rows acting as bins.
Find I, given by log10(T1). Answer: 4.14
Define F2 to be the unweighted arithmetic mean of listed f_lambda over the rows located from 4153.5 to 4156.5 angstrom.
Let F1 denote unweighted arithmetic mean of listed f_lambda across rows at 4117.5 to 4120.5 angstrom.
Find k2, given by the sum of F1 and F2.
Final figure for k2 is 42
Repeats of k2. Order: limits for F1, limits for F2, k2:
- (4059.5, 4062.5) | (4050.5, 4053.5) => 48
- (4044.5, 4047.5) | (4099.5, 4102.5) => 40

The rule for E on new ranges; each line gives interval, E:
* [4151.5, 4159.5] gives 0.06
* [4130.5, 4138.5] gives 0.14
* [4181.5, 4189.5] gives 0.25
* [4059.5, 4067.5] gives 0.06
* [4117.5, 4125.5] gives 0.14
